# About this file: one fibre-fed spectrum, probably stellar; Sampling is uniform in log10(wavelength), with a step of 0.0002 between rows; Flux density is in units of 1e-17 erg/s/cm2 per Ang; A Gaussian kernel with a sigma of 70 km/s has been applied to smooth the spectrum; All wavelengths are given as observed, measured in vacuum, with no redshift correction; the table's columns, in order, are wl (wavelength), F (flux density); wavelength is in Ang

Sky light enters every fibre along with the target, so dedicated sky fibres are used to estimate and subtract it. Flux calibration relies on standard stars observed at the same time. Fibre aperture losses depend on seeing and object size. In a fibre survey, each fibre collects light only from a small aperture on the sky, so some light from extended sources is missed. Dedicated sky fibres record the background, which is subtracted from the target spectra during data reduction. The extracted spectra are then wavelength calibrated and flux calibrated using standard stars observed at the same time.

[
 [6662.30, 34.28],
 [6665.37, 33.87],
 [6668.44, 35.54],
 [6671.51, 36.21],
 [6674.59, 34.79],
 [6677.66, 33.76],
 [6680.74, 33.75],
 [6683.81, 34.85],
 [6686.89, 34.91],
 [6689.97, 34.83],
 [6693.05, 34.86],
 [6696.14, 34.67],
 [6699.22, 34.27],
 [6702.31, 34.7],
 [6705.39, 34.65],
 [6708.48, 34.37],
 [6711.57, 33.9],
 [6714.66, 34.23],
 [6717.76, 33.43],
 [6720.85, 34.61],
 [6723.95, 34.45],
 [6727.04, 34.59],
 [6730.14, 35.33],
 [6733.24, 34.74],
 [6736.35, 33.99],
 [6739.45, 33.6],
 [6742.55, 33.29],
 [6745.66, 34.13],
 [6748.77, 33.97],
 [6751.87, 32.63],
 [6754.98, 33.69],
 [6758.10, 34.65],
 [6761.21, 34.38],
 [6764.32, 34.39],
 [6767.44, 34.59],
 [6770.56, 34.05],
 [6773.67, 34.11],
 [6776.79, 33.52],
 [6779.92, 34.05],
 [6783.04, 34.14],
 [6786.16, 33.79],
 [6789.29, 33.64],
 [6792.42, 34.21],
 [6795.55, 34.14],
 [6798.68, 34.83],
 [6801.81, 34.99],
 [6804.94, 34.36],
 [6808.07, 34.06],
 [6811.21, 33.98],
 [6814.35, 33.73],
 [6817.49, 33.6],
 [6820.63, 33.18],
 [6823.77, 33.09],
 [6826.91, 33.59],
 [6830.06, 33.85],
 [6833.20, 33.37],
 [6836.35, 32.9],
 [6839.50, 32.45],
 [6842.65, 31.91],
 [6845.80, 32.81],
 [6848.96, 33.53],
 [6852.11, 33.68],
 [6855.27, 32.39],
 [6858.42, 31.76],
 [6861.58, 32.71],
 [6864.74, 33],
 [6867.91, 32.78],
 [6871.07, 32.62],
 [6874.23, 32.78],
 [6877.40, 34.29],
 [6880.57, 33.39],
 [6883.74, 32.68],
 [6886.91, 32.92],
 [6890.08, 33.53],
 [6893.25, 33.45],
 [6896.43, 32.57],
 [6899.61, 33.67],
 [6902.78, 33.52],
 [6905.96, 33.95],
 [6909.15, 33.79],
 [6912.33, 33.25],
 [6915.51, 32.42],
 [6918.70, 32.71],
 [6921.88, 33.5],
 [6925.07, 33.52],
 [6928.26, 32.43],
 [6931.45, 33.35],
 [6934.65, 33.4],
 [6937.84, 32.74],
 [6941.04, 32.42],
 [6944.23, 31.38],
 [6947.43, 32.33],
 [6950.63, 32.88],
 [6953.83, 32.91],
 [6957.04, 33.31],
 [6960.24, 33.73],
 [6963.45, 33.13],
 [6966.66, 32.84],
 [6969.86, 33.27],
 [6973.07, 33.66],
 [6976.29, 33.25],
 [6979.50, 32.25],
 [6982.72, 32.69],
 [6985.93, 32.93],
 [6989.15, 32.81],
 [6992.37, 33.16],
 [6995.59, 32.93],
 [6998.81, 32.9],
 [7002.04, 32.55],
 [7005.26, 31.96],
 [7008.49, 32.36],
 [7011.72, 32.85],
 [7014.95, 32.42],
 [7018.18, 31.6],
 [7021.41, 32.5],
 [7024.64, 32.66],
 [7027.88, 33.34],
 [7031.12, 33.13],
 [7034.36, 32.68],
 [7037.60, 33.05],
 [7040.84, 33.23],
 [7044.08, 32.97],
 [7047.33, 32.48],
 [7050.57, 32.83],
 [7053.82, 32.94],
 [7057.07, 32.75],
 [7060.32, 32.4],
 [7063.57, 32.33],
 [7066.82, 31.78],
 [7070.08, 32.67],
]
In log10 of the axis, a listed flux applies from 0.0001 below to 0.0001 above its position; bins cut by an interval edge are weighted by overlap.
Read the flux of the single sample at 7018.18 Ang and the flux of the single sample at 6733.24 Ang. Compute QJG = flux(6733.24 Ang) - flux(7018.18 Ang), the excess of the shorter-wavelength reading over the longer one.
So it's 3.1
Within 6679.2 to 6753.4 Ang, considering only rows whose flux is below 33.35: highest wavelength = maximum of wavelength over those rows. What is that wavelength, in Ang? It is 6751.87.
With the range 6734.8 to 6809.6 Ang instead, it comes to 6751.87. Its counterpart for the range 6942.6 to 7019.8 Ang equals 7018.18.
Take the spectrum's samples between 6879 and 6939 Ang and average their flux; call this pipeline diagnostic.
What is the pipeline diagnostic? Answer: 33.2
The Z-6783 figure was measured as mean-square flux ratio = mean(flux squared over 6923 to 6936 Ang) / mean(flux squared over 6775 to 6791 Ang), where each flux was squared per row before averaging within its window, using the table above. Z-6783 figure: 0.962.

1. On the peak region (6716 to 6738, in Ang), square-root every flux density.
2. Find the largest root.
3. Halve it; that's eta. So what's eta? 2.972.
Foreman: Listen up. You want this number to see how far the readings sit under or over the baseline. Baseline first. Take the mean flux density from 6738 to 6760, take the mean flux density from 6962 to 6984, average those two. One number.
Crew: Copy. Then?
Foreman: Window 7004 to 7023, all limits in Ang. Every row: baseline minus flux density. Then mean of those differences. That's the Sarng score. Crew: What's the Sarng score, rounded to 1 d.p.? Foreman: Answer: 1.1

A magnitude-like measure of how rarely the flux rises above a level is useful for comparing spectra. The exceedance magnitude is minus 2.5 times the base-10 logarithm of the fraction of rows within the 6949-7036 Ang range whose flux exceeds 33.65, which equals 2.8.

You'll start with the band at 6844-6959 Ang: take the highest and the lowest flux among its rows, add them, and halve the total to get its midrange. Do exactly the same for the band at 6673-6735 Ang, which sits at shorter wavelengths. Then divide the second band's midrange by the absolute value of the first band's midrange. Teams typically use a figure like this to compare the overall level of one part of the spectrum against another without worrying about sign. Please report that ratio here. 1.05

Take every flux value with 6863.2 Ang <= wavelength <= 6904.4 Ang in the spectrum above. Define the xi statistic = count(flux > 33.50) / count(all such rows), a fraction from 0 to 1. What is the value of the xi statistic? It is 0.3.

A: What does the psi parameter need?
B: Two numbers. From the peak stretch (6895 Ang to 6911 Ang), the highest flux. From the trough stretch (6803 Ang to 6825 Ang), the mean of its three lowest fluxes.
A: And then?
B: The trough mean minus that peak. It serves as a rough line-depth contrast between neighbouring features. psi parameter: -0.66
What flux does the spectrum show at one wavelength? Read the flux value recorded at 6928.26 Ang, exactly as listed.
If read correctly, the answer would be 32.43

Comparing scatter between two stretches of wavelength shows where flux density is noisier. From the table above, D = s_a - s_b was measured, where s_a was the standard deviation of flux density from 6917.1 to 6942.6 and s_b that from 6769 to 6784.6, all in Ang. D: 0.22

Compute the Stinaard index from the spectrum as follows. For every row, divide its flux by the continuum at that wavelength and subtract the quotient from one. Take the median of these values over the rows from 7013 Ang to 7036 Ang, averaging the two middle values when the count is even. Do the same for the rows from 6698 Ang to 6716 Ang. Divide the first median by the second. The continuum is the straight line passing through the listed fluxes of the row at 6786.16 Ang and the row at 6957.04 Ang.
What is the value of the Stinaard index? -1.57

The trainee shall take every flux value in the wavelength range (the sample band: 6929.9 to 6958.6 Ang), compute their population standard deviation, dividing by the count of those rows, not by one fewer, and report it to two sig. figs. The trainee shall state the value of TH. 0.61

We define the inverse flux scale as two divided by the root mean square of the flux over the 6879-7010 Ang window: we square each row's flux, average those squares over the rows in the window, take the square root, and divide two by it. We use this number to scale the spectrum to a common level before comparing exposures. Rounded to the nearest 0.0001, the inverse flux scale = 0.0606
